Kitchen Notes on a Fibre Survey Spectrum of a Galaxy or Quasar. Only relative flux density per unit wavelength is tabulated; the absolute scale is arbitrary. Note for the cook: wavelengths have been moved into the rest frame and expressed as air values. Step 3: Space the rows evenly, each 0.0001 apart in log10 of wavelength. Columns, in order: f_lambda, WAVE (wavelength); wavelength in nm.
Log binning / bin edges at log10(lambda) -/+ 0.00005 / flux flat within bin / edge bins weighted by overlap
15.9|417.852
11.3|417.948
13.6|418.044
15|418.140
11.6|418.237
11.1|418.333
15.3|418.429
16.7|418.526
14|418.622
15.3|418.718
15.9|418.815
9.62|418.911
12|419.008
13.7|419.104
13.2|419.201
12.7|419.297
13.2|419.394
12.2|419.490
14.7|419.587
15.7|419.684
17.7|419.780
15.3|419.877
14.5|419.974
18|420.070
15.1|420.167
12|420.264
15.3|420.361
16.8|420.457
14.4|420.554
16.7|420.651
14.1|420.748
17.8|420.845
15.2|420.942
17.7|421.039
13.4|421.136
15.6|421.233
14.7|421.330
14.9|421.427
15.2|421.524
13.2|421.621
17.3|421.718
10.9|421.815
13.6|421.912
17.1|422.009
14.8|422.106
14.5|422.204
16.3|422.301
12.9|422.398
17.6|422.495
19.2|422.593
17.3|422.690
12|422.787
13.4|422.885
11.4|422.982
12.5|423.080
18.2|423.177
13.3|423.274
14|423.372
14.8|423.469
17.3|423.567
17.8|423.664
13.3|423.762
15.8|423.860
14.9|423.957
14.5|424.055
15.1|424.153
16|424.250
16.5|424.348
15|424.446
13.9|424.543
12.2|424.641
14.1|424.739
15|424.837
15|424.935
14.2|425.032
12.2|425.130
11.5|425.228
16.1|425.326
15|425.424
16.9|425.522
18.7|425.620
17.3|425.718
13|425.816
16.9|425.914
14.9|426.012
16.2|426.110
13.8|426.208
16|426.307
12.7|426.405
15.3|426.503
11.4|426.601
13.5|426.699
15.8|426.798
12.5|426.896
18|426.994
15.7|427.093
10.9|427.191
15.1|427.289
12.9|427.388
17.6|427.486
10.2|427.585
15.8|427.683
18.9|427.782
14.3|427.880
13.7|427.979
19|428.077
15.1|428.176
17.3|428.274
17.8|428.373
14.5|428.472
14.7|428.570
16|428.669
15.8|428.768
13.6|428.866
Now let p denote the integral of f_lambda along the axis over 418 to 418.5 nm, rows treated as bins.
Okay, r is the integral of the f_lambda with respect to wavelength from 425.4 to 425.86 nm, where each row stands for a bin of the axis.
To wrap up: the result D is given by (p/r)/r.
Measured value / 0.120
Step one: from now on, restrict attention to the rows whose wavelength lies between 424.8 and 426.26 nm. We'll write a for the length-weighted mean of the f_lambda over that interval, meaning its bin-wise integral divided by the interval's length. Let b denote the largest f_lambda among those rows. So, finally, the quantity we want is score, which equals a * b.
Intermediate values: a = 15.1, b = 18.7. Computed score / 283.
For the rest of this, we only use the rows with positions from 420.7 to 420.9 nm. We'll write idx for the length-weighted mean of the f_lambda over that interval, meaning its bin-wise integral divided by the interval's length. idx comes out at 15.9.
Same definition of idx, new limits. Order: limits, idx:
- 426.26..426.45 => 14.4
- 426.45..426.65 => 13.4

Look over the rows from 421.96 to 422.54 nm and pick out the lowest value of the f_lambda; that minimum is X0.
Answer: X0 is 12.9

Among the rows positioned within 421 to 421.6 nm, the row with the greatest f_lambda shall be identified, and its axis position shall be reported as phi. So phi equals 421.039 nm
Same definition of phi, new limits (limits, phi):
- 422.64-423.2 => 423.177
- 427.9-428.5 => 428.077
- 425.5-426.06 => 425.620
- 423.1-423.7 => 423.177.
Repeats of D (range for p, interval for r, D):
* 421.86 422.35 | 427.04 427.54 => 0.144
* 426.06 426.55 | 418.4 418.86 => 0.144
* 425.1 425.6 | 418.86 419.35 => 0.203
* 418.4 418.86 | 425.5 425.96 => 0.123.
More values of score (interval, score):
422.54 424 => 288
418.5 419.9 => 249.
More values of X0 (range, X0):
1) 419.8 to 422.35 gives 10.9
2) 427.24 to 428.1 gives 10.2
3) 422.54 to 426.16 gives 11.4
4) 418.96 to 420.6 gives 12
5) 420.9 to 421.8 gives 13.2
